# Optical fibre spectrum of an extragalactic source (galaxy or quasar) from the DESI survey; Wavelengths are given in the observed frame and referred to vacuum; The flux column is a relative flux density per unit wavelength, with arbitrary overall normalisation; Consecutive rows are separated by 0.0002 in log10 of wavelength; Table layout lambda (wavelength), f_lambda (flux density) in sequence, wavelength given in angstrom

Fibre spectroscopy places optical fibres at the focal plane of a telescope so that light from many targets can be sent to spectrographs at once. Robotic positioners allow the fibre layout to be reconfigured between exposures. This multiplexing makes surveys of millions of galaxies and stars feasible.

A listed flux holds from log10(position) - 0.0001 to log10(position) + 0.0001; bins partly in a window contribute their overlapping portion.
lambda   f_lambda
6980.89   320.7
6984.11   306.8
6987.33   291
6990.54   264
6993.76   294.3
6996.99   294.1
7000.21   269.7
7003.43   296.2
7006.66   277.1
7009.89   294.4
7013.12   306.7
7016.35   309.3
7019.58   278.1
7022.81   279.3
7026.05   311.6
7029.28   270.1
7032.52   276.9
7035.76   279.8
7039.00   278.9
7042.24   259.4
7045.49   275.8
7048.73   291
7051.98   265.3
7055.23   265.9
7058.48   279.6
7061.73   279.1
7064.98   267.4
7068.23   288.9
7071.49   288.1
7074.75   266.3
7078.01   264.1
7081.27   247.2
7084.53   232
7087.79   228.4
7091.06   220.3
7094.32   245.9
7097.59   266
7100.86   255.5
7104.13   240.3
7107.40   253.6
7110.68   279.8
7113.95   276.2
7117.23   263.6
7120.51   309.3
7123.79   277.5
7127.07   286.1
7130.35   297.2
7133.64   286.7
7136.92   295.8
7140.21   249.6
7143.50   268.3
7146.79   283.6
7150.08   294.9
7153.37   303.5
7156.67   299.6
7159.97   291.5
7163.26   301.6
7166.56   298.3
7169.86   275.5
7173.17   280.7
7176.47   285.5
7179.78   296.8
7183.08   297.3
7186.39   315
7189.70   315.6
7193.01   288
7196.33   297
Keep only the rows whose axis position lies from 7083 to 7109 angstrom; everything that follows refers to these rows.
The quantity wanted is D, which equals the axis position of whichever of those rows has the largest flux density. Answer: 7097.59 angstrom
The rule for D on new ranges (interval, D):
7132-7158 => 7153.37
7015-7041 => 7026.05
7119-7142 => 7120.51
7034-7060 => 7048.73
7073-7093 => 7074.75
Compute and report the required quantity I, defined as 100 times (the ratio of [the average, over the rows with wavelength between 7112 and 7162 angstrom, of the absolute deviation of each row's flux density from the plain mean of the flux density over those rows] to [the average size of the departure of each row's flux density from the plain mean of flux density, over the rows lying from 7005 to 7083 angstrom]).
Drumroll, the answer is 111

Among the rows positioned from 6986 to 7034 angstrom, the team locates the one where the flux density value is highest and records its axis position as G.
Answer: 7026.05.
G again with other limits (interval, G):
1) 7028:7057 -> 7048.73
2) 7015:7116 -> 7026.05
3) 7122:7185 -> 7153.37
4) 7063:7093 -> 7068.23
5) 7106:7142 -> 7120.51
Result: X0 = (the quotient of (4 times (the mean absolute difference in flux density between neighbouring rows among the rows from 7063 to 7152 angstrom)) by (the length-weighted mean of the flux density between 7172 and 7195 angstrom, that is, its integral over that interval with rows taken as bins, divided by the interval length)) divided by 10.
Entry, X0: 0.0220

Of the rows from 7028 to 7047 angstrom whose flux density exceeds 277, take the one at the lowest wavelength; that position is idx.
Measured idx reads 7035.76 angstrom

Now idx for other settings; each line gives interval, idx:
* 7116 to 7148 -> 7120.51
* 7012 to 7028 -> 7013.12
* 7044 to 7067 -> 7048.73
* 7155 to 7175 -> 7156.67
